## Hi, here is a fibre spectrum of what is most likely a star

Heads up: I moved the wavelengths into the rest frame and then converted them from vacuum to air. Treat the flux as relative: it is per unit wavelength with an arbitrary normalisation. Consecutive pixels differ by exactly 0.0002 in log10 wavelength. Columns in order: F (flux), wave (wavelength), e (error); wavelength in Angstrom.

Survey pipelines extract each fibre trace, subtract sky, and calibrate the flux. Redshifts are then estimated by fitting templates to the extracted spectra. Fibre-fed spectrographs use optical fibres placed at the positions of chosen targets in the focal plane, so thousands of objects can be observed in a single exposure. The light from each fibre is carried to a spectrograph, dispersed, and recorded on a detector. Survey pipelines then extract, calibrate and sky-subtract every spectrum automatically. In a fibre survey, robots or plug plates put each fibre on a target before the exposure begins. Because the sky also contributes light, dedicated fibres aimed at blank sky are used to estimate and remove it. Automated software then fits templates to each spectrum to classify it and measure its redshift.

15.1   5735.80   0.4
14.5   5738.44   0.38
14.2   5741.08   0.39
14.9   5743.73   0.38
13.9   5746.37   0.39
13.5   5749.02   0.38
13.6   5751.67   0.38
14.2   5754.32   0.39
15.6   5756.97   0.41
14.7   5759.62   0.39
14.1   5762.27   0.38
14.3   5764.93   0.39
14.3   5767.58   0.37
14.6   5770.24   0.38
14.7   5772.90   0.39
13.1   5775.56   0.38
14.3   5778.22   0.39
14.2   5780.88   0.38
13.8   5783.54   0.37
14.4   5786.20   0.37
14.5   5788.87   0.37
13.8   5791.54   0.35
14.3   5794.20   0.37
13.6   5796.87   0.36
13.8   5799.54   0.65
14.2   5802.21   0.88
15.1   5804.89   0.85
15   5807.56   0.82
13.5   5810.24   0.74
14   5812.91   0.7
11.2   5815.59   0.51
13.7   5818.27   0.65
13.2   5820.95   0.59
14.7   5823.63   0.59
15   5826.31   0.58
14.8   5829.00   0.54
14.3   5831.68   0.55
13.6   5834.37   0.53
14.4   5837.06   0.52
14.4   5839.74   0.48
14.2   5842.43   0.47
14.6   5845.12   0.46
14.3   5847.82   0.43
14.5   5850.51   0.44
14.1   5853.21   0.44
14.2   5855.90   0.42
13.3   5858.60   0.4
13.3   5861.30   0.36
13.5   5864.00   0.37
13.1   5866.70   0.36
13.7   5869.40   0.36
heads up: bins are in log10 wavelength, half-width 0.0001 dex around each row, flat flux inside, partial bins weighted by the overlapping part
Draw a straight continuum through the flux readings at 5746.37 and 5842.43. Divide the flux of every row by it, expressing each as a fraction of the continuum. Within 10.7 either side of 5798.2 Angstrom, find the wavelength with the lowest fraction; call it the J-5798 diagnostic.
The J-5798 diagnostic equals 5796.87 Angstrom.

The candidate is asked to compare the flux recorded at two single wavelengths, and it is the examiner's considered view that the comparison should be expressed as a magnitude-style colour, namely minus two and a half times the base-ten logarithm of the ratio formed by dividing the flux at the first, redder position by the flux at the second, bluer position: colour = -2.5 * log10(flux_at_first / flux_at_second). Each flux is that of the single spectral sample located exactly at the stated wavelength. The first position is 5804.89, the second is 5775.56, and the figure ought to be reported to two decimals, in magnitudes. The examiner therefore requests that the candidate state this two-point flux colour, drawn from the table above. -0.15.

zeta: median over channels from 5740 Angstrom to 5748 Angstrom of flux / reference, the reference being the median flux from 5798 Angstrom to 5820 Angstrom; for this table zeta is 1.02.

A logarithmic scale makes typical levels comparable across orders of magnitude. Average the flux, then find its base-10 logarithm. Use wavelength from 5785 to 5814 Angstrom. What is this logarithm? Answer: 1.15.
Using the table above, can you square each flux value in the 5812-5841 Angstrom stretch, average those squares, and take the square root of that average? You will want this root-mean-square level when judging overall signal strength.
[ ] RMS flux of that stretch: 14.0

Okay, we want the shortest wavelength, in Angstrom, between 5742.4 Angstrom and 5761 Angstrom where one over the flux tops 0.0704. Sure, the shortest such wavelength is 5746.37 Angstrom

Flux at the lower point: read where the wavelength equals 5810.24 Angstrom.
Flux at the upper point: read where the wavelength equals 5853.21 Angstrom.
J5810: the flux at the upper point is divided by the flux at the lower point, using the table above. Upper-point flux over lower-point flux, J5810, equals 1.04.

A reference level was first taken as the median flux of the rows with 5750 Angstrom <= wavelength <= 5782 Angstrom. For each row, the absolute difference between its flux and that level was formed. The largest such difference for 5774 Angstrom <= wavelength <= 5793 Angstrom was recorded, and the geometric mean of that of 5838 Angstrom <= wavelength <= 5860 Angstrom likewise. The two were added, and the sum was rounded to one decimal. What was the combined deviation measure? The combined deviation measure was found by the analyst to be 1.2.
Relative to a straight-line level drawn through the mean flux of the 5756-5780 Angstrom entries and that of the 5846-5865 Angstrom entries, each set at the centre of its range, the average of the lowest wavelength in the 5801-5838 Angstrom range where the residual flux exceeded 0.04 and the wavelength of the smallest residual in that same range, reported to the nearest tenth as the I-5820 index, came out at 5810.2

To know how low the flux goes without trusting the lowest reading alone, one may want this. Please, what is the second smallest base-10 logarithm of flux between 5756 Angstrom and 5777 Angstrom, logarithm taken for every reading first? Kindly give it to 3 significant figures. 1.15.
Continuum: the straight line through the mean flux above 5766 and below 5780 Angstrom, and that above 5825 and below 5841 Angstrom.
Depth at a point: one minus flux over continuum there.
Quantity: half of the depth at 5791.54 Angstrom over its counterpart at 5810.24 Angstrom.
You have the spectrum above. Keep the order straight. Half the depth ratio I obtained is 0.28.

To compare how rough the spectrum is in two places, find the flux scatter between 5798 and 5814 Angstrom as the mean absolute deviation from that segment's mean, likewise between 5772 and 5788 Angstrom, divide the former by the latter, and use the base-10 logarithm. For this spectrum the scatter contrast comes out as 0.1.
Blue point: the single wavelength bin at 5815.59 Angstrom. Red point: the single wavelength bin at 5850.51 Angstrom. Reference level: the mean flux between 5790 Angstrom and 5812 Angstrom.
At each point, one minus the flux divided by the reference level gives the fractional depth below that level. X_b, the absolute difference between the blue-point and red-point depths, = 0.233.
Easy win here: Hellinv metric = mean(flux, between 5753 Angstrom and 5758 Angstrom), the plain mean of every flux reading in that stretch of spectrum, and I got 14.9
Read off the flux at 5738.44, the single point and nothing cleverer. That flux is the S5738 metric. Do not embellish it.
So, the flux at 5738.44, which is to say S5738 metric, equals 14.5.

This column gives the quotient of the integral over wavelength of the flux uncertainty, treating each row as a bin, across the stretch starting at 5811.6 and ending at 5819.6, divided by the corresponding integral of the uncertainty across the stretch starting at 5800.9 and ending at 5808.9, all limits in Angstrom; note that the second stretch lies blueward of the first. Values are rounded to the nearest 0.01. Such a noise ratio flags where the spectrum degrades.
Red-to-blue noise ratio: 0.73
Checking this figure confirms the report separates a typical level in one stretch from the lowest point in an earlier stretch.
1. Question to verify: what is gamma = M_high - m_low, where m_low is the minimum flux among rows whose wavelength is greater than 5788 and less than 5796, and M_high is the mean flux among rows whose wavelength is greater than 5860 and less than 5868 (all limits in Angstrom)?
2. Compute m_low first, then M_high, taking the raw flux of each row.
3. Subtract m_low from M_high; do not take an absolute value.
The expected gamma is -0.50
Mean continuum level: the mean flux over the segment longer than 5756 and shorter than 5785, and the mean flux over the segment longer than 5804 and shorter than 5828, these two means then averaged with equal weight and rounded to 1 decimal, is 14.1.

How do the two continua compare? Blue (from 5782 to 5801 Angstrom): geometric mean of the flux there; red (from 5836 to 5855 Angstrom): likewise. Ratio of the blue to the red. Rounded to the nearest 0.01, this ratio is 0.98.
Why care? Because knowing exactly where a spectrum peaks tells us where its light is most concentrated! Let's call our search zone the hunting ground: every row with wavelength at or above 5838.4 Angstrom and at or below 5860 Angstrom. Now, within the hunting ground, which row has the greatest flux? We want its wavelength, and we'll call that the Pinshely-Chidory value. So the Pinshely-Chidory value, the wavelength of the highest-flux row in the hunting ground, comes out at 5845.12 Angstrom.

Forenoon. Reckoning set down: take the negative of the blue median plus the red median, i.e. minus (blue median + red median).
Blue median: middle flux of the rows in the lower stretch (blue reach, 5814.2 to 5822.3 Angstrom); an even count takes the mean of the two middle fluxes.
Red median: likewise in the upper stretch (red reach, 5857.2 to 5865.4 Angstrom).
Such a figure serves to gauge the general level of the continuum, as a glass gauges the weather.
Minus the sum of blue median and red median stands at -26.5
